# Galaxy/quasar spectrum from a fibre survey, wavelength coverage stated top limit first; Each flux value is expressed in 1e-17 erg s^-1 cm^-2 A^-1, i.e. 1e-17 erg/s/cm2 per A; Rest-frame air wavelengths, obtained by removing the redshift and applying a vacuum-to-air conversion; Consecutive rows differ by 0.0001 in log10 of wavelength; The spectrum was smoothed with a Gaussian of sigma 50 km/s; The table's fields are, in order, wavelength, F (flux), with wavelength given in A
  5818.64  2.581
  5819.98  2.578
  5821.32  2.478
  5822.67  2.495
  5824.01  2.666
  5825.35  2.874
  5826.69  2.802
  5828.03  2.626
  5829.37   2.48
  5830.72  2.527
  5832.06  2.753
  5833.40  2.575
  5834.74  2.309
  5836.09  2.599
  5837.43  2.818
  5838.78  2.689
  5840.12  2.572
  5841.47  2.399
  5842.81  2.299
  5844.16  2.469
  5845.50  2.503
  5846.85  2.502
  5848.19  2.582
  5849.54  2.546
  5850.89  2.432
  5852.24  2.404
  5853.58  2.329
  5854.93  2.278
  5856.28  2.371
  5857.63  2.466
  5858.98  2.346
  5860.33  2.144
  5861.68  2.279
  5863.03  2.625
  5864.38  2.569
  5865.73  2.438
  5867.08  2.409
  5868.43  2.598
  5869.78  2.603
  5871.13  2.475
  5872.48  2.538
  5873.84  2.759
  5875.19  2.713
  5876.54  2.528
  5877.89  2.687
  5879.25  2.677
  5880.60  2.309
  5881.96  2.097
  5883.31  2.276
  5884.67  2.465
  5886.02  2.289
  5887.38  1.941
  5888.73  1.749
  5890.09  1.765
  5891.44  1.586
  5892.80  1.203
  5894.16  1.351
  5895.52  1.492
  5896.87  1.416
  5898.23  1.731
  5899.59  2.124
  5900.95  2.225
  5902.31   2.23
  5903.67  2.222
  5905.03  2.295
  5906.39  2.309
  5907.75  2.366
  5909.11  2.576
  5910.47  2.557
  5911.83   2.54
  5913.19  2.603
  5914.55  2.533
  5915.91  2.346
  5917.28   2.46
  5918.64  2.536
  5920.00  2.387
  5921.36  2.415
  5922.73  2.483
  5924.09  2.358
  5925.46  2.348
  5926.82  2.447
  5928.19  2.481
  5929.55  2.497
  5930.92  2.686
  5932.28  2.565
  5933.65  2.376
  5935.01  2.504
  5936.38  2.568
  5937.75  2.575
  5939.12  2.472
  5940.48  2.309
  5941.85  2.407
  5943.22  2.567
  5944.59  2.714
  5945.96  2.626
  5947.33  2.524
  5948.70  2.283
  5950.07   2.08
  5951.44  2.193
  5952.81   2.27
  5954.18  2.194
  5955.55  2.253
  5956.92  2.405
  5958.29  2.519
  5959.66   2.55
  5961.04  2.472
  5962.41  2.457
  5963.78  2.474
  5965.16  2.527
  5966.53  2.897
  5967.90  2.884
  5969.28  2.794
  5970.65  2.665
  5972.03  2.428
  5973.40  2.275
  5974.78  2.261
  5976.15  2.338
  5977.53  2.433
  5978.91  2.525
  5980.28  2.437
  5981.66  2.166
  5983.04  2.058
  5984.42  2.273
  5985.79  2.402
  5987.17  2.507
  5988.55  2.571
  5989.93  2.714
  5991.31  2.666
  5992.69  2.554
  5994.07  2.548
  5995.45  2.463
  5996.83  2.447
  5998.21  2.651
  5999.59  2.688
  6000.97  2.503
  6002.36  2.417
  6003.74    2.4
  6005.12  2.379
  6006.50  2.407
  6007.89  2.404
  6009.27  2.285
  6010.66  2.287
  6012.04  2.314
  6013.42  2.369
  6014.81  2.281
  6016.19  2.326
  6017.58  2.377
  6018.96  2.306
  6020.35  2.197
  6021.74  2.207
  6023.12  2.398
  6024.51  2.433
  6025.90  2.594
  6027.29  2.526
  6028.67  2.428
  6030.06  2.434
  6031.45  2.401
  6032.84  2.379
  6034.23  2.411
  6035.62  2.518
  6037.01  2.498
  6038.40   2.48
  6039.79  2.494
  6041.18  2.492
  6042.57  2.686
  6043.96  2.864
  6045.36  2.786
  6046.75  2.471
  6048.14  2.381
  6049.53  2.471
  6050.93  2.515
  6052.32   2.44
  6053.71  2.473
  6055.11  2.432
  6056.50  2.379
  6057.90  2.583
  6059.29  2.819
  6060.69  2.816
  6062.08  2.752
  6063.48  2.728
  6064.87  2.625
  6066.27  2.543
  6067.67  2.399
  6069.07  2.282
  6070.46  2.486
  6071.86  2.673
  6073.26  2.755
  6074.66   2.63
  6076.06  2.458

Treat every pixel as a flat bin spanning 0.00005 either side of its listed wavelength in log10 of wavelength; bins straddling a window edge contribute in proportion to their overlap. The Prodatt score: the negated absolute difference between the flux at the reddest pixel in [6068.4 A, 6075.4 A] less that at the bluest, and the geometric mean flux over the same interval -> -2.2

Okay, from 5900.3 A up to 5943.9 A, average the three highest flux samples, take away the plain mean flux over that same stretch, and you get 0.18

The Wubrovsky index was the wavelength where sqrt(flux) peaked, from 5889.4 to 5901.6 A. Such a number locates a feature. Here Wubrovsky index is 5900.95 A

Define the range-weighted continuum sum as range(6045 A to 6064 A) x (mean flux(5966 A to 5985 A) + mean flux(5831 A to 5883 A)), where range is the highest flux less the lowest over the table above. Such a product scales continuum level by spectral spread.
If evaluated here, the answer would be 2.18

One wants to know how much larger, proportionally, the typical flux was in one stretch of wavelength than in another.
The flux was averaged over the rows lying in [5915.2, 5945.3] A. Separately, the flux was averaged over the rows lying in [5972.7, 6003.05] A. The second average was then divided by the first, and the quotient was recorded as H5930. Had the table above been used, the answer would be 0.99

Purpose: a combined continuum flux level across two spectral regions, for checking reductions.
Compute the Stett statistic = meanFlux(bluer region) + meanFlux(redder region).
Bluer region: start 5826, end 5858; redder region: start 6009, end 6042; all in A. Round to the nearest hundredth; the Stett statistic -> 4.91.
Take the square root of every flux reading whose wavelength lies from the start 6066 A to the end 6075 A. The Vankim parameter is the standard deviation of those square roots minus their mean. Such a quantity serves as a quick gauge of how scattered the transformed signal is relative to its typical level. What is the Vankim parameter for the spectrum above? -1.54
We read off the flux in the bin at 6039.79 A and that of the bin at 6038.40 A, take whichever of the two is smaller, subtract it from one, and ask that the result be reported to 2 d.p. -1.48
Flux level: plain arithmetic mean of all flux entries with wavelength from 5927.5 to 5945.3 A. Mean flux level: 2.52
